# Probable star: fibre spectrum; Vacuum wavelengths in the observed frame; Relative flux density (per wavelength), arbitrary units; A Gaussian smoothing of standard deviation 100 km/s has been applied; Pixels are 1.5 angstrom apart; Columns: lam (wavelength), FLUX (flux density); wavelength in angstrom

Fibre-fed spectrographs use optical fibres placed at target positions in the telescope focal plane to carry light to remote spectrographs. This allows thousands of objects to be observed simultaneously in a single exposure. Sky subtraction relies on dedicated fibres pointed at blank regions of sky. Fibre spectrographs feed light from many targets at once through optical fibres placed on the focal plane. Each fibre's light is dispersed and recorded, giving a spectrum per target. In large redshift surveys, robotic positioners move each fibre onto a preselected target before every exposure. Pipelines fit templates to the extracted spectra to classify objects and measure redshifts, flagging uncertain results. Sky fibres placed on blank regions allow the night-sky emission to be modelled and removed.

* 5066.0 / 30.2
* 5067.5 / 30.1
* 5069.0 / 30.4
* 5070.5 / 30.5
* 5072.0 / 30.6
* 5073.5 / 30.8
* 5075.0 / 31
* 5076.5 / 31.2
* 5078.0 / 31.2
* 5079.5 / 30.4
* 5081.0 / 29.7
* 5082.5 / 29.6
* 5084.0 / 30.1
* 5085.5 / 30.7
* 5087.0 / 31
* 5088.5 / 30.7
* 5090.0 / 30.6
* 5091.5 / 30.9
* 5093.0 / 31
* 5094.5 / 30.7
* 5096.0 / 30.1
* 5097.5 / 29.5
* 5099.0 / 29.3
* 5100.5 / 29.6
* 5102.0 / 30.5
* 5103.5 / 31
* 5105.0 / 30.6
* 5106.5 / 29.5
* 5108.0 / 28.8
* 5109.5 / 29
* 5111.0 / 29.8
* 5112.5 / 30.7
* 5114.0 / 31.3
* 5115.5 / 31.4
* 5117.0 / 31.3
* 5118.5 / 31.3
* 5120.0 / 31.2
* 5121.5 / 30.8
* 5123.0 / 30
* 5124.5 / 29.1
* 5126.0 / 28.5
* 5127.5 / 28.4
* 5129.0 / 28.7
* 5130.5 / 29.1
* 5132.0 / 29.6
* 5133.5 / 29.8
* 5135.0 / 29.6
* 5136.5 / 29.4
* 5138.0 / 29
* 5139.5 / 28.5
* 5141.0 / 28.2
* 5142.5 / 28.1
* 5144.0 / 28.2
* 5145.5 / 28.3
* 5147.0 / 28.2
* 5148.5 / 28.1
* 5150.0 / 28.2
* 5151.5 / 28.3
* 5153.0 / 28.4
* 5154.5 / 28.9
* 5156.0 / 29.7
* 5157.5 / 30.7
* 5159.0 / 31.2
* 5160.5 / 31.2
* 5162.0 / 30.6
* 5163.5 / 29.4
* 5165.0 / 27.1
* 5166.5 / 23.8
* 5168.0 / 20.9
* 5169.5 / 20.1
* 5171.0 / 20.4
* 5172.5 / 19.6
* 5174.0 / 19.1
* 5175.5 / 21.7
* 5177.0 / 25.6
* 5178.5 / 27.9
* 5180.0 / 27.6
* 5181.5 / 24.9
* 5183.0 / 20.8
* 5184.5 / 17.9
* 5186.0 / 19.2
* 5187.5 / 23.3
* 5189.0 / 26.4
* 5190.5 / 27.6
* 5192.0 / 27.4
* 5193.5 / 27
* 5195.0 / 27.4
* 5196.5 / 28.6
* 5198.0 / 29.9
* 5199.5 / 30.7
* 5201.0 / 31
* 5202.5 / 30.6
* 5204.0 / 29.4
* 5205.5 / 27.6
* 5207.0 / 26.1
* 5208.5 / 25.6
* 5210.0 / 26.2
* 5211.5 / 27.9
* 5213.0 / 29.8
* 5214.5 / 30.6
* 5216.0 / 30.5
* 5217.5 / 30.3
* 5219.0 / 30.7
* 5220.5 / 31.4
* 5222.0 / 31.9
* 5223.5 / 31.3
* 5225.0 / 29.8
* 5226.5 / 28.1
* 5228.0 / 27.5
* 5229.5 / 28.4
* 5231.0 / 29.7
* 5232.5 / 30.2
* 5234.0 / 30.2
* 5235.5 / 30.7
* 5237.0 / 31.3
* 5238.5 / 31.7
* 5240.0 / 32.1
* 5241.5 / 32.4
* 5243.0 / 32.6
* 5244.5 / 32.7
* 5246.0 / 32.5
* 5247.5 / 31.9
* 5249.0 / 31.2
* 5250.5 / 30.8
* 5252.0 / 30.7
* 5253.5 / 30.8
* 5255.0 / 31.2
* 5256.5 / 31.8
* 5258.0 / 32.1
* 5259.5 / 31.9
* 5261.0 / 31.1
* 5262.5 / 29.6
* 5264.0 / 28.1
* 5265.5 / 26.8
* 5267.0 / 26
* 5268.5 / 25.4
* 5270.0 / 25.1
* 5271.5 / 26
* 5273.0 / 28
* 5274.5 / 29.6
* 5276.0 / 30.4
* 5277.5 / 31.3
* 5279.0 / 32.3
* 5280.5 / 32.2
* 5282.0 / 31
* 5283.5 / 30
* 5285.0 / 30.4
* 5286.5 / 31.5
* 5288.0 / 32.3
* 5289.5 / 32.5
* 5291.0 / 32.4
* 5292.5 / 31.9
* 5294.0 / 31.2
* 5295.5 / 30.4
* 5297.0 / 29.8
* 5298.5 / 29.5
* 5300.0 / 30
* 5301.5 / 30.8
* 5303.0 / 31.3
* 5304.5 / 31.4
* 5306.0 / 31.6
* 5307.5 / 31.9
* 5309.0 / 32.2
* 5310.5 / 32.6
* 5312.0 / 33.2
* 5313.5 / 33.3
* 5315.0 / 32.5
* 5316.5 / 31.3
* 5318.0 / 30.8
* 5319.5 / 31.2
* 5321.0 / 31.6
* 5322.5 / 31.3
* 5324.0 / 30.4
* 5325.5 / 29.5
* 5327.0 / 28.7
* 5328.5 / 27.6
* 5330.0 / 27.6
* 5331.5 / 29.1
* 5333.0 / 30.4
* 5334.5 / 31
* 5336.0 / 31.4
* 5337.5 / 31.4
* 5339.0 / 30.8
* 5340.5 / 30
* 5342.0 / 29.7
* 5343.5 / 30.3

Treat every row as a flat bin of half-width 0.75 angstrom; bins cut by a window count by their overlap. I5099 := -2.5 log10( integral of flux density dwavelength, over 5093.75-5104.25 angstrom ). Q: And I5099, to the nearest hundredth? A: -6.25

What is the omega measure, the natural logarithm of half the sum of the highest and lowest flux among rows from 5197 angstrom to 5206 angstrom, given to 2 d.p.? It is 3.38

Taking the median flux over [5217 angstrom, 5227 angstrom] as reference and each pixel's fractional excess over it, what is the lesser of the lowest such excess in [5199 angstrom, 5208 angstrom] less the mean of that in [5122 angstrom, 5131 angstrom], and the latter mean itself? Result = -0.09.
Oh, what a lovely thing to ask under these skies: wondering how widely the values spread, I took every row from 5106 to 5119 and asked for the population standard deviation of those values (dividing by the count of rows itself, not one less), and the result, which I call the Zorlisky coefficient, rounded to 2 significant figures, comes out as 1.0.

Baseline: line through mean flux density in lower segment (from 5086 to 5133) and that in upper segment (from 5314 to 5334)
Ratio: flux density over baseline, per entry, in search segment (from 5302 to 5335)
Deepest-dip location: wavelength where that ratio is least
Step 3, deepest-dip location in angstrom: 5330.0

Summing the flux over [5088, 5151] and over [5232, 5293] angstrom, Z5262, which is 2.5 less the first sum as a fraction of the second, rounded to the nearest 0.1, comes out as 1.5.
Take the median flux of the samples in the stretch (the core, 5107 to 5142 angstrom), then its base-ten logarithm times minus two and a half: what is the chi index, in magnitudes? -3.68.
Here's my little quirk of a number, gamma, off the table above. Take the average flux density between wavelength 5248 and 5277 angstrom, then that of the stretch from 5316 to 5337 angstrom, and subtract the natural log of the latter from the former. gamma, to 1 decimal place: 25.9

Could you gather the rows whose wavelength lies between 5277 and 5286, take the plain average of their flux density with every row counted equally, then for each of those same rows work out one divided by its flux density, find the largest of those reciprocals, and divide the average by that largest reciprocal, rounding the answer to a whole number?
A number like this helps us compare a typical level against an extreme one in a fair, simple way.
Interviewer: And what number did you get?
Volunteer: 936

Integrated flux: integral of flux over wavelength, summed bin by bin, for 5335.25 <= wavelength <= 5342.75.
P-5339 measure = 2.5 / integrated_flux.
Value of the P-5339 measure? 0.0109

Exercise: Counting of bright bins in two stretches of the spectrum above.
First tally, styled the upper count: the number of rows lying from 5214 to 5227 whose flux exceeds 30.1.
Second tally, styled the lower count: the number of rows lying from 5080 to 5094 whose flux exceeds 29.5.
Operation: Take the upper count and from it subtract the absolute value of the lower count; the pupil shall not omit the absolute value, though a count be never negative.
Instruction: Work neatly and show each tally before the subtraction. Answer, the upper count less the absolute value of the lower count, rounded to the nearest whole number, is -2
